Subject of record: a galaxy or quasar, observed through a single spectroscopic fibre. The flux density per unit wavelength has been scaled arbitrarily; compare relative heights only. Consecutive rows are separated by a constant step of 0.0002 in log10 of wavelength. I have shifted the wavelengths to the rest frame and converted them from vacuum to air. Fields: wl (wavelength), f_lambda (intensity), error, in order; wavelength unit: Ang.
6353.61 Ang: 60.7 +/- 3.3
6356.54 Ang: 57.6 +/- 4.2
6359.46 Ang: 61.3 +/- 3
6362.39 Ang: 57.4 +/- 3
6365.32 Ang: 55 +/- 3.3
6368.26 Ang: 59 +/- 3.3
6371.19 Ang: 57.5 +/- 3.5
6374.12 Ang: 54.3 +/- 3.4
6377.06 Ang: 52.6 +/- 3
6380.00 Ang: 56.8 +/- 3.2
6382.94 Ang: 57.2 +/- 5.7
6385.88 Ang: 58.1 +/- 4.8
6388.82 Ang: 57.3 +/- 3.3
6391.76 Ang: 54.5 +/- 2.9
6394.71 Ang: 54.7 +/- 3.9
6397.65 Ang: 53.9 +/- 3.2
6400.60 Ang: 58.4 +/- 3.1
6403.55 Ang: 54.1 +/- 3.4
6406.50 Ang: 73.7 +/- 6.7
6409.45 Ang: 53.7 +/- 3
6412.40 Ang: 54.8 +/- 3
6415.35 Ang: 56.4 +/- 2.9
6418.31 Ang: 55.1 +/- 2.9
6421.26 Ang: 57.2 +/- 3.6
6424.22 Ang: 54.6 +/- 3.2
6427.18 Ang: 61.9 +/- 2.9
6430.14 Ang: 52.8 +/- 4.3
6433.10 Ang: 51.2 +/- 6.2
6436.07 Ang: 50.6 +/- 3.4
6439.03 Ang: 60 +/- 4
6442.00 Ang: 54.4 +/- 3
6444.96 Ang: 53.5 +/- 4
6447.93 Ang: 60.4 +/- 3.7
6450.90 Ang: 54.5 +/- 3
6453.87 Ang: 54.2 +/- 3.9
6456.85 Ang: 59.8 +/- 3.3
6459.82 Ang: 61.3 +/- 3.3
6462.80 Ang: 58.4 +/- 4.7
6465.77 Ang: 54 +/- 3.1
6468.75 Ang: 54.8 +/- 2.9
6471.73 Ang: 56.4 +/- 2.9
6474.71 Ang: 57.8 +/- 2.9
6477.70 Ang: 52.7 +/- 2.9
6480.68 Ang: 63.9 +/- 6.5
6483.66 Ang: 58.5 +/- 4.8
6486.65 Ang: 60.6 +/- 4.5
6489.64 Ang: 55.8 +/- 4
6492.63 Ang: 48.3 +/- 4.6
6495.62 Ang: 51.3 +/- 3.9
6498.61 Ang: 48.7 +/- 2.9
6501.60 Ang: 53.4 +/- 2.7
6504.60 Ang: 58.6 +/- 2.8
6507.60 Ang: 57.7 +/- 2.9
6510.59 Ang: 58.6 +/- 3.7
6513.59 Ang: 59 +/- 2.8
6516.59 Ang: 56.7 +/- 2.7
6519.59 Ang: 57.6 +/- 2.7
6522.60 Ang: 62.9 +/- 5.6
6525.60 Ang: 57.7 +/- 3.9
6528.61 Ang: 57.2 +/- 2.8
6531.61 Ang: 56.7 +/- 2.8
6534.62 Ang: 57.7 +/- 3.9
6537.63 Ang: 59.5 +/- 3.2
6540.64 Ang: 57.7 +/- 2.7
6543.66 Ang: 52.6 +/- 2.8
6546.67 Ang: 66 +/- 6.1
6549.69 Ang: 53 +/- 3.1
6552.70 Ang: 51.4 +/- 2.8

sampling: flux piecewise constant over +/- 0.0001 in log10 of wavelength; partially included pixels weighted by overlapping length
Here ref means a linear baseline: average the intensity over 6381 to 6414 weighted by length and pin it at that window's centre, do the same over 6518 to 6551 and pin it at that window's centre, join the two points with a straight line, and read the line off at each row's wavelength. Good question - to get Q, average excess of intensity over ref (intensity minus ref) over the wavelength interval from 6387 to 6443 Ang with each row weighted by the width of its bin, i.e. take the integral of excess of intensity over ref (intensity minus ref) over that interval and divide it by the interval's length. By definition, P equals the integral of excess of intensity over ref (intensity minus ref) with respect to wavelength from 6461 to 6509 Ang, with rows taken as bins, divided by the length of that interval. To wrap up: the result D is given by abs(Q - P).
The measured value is 0.98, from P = -2.1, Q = -1.10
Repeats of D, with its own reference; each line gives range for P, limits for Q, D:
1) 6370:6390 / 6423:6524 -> 0.43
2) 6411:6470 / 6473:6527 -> 0.32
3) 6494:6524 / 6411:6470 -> 0.01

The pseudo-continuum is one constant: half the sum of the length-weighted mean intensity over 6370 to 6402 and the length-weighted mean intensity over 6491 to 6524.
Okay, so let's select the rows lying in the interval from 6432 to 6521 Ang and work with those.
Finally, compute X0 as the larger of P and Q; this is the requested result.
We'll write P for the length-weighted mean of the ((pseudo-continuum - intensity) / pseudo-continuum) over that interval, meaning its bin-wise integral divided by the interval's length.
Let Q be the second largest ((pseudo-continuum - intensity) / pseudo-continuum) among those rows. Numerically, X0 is 0.13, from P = -0.006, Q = 0.13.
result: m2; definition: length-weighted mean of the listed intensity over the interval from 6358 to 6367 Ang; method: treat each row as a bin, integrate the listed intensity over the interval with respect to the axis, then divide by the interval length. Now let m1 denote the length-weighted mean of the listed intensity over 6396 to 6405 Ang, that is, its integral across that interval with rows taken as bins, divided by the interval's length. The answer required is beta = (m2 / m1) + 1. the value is 2.04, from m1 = 55.5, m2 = 57.9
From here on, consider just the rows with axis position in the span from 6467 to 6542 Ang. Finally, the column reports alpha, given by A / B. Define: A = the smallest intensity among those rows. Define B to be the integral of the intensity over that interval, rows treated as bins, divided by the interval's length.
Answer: 0.85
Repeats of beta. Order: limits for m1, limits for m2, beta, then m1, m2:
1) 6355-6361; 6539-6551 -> 1.96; 59.5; 57.4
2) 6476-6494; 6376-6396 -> 1.99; 56.7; 55.9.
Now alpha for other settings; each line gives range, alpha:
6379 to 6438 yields 0.90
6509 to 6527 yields 0.96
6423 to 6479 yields 0.90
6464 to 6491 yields 0.92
